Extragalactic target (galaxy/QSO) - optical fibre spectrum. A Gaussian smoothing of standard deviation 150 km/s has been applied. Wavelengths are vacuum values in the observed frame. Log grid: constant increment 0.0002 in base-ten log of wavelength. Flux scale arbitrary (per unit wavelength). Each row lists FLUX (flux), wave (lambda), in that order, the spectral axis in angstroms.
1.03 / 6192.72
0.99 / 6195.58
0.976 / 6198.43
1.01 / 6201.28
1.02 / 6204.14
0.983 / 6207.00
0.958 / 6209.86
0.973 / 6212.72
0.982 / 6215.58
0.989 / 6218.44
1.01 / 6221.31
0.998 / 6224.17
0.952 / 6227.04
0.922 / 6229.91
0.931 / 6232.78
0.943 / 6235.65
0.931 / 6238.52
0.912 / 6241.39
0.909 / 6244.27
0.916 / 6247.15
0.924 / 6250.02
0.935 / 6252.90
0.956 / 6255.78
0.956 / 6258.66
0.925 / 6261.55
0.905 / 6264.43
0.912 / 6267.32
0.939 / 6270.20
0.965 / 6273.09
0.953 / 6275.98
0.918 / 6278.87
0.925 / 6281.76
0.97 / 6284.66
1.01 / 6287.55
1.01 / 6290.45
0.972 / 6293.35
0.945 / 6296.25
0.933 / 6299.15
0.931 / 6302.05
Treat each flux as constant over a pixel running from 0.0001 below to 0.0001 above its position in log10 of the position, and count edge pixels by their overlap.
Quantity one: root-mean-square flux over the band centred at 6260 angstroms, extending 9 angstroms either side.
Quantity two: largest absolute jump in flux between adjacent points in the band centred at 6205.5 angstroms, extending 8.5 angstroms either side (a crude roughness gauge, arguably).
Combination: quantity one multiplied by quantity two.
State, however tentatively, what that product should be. 0.034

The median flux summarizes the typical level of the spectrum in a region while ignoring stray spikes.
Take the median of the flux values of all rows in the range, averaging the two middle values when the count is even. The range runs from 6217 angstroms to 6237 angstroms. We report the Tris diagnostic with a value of 0.95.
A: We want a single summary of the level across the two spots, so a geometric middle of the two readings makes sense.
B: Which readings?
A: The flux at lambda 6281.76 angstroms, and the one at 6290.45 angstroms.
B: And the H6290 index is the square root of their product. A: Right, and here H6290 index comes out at 0.97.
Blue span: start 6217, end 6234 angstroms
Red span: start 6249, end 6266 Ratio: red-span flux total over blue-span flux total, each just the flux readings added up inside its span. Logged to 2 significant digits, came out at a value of 0.97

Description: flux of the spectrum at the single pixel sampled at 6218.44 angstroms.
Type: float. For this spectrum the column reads 0.989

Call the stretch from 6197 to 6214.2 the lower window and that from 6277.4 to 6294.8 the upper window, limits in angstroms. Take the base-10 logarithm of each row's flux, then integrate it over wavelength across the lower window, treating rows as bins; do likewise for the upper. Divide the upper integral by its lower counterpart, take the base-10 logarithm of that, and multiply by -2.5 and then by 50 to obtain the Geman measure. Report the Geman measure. -50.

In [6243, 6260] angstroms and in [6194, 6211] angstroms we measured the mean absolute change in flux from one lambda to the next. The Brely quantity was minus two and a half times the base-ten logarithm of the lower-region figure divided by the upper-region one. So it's -1.0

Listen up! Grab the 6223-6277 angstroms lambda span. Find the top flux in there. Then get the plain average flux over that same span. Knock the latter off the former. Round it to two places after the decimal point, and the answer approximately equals 0.06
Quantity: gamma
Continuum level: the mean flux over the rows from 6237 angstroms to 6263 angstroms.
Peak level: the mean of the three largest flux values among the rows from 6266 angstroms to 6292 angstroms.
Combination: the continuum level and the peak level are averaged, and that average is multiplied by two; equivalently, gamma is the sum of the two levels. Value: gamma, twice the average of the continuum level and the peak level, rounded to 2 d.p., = 1.93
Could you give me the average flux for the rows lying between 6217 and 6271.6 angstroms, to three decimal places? 0.940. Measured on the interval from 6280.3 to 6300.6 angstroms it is 0.966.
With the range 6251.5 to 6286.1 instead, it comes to 0.938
